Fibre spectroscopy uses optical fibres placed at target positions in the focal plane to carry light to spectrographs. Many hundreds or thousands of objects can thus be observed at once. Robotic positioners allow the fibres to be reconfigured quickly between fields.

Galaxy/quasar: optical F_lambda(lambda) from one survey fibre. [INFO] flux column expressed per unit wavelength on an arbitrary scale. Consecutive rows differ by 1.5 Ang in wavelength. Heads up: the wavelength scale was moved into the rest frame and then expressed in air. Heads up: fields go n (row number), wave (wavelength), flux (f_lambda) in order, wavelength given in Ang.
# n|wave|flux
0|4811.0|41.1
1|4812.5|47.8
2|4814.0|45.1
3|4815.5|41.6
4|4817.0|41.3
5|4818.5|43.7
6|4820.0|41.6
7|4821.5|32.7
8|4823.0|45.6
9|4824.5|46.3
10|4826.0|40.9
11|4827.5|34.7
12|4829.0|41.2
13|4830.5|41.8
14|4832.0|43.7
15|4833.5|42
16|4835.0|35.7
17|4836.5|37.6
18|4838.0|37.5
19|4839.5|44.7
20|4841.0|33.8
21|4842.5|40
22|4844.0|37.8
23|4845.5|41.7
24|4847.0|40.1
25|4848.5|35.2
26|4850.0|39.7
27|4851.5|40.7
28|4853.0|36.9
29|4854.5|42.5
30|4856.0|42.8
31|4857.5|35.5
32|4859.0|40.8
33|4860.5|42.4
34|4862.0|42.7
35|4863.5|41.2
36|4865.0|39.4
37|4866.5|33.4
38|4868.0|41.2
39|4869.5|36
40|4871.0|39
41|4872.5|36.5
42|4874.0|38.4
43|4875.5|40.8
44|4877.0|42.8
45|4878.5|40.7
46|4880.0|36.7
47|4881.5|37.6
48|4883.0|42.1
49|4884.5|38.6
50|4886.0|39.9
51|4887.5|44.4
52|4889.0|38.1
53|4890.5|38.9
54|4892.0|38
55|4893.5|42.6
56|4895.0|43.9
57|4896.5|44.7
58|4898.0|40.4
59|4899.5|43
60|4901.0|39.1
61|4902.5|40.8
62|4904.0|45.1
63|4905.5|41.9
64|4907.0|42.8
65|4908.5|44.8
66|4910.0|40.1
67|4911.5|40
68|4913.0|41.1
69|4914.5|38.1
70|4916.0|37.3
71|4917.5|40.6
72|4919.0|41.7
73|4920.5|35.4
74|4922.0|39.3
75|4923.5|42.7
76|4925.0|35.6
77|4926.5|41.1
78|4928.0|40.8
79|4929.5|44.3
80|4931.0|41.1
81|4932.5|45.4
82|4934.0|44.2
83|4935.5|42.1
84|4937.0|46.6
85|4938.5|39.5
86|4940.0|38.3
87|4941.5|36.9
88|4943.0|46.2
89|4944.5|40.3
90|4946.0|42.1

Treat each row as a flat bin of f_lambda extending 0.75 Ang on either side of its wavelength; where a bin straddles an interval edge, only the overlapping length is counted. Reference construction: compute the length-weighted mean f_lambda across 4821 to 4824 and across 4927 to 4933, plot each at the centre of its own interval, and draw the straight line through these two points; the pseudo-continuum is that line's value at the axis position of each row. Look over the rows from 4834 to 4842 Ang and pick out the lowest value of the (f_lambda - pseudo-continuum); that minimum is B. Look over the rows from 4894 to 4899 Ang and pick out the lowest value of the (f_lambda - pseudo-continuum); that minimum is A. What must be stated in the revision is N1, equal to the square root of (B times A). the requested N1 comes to 3.3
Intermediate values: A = -1.6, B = -6.9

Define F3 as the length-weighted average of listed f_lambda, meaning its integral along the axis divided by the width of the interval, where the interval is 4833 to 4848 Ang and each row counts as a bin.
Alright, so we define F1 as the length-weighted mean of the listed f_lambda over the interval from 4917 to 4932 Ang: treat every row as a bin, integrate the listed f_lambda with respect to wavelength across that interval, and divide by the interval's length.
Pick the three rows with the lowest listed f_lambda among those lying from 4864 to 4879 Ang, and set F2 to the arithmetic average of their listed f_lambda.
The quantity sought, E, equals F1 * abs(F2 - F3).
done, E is 148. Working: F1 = 40.3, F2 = 35.3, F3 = 39.0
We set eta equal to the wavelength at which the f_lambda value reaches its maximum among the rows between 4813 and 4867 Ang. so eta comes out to 4824.5 Ang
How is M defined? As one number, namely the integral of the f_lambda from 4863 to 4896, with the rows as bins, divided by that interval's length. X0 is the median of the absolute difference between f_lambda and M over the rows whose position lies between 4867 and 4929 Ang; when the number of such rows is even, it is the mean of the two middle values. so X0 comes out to 1.62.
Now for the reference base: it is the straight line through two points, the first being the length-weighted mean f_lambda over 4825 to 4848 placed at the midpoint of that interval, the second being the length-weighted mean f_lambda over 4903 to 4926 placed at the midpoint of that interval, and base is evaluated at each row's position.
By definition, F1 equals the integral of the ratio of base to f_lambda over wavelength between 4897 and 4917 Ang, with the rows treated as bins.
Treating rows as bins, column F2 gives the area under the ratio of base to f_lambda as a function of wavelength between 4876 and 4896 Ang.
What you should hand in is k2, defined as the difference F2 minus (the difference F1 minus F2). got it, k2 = 20.2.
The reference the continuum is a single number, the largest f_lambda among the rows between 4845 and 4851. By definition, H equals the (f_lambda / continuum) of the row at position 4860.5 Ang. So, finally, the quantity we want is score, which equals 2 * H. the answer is 2.03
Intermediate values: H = 1.02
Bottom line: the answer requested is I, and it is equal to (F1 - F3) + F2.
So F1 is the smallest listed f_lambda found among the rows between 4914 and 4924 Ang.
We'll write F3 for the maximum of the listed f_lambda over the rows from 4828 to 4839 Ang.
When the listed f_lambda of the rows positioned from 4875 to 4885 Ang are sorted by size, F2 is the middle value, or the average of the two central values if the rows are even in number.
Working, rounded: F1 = 35.4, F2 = 40.7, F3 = 43.7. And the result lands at 32.4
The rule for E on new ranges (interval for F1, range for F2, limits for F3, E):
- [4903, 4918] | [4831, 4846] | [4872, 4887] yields 160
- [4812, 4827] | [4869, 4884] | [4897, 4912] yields 233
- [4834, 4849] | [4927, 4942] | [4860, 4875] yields 29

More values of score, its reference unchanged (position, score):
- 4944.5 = 1.93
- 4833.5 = 2.01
